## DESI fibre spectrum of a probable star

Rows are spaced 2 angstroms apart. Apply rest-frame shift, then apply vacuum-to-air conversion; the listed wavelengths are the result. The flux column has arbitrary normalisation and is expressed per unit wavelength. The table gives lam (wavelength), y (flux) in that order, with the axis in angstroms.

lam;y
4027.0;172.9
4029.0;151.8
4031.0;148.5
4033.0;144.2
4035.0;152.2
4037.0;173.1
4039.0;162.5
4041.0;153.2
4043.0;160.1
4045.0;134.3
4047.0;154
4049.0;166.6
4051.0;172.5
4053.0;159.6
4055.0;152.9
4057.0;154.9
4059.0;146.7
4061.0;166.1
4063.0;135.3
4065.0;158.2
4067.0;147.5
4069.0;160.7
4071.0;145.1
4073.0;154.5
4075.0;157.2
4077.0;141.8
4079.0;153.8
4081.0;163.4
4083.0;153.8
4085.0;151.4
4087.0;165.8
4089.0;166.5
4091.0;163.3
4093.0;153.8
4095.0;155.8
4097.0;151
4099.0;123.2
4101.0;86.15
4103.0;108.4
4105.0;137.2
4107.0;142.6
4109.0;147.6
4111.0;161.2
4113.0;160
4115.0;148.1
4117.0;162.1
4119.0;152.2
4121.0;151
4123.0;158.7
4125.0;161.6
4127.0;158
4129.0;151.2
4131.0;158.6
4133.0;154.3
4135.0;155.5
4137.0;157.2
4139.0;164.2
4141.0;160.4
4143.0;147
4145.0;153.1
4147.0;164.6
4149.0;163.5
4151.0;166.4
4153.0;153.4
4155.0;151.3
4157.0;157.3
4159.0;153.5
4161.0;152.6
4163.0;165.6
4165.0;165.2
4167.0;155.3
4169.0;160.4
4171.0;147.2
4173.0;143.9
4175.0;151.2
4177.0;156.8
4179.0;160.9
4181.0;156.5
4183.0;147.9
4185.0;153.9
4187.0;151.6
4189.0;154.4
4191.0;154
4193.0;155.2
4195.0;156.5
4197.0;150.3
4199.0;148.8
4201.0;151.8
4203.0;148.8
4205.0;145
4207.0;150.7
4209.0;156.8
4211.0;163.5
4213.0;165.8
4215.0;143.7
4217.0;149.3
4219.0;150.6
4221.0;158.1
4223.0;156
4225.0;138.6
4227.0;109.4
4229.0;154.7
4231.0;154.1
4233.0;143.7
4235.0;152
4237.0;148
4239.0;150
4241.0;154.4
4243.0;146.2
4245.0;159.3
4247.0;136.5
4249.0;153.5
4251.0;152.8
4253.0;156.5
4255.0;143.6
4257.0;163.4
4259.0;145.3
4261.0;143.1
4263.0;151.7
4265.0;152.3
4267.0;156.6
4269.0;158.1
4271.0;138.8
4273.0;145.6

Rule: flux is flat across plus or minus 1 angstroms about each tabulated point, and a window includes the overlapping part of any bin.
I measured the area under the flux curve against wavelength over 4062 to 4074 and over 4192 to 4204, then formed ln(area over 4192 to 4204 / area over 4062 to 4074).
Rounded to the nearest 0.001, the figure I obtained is 0.011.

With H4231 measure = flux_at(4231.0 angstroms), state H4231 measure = 154.1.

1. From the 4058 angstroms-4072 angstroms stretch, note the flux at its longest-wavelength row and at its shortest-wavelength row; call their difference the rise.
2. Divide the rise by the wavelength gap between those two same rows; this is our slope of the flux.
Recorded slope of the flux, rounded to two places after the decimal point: -0.13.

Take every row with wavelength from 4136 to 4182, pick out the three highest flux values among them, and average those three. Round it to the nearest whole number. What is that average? 166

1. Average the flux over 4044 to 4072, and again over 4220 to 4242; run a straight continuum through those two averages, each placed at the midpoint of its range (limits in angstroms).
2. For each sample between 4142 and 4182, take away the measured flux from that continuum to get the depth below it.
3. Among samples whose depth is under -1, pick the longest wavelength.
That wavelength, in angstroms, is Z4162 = 4181.0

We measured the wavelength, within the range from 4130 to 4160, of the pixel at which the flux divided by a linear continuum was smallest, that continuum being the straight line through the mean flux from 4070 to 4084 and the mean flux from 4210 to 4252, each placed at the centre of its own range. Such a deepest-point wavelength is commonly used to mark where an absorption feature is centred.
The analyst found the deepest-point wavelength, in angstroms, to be 4143.0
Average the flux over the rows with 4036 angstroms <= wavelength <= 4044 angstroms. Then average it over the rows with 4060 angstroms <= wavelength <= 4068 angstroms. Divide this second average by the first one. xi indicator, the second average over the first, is 0.94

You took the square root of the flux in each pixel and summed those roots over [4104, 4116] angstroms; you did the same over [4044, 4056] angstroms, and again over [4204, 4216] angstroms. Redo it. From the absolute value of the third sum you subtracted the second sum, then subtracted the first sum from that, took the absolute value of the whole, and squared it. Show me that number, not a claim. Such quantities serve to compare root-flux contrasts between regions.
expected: 5456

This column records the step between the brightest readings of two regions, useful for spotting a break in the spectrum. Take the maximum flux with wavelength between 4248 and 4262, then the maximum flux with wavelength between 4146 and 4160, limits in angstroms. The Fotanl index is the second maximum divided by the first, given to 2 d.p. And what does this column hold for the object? 1.02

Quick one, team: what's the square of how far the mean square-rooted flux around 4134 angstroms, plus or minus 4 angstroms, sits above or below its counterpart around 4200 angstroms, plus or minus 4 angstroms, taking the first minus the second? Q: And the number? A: 0.07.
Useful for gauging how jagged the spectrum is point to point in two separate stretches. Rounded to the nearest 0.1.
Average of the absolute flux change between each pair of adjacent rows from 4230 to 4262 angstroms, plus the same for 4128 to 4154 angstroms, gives 16.0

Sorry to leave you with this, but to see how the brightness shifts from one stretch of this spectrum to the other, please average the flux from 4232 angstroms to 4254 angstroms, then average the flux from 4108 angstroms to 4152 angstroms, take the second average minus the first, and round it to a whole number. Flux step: 7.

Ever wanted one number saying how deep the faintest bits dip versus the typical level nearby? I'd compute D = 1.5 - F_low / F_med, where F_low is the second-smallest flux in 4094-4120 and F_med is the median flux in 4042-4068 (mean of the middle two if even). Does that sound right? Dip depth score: 0.80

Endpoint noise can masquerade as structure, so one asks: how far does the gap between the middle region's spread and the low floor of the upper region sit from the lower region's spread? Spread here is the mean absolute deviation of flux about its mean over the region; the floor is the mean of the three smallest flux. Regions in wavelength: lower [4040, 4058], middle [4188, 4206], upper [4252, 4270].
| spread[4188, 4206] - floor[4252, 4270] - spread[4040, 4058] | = 148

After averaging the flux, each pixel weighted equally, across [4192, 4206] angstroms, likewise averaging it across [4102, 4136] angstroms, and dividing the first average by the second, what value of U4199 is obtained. 1.00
